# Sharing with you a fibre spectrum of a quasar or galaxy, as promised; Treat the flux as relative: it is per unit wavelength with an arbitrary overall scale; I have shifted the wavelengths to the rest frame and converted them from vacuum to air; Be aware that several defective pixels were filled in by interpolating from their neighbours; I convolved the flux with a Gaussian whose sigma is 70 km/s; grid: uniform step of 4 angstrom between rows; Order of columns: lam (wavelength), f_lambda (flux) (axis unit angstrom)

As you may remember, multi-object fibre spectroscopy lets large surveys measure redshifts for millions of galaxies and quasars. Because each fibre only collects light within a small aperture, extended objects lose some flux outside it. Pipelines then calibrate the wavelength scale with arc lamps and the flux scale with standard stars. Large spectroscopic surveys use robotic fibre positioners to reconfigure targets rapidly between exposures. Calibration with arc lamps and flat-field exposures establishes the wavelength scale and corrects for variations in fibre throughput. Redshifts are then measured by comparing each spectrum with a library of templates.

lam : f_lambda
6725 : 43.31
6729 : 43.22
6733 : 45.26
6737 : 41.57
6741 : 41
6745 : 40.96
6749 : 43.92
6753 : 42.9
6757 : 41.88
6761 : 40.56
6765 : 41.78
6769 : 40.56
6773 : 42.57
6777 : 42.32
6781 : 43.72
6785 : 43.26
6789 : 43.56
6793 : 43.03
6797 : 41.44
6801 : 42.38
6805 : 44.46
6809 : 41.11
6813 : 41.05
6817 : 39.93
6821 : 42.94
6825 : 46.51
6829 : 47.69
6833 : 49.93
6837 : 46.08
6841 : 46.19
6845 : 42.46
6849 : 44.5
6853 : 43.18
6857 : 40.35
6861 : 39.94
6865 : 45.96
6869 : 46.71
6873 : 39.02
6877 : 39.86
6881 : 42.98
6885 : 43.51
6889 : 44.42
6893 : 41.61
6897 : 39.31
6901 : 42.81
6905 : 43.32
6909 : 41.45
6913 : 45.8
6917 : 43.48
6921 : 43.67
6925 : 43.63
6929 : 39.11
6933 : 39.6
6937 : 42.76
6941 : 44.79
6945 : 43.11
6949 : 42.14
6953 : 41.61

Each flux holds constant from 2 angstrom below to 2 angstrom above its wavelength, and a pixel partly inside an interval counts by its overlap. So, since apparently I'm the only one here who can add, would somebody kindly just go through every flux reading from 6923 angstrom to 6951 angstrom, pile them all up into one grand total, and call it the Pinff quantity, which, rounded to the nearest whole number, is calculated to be 295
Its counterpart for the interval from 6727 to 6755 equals 299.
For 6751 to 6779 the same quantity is 293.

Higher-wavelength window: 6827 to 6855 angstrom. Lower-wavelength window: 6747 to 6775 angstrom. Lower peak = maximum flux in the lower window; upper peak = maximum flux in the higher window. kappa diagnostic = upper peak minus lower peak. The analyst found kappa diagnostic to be 6.0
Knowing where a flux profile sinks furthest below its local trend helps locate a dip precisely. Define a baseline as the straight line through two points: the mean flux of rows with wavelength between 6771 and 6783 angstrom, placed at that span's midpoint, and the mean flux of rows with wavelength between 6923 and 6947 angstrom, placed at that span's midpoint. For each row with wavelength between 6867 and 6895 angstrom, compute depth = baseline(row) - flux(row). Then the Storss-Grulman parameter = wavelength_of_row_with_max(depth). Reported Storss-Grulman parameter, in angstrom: 6873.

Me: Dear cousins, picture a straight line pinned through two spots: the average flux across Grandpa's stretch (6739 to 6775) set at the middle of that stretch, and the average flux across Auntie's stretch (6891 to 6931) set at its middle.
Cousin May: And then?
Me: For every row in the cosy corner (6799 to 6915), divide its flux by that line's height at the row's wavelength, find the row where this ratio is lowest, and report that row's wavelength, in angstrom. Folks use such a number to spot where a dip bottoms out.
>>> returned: 6873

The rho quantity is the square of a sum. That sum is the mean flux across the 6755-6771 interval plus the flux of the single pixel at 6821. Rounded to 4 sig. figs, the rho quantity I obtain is 7079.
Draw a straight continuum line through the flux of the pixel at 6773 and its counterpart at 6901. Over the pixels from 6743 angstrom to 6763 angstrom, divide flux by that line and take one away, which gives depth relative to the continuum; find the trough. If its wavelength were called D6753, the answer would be 6761 angstrom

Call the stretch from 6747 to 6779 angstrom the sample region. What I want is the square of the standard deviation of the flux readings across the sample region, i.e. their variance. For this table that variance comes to 1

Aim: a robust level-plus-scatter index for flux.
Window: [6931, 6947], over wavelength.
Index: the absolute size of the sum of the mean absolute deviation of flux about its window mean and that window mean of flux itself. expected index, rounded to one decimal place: 44.0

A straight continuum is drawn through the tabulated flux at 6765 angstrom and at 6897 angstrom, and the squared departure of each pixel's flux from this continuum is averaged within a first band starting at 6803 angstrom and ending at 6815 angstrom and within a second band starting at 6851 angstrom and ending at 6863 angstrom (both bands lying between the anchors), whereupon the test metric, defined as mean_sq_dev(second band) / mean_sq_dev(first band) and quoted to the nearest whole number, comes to 1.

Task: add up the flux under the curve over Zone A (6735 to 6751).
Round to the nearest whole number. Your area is 670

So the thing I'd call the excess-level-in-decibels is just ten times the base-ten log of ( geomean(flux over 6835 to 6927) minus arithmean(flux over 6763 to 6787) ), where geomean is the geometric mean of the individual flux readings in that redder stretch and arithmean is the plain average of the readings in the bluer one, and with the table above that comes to -2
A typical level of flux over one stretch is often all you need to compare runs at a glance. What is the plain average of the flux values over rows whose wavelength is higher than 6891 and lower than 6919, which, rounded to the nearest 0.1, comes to 42.5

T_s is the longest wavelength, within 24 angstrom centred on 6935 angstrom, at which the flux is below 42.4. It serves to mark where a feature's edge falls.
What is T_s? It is 6933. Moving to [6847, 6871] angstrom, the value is 6861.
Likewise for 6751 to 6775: 6769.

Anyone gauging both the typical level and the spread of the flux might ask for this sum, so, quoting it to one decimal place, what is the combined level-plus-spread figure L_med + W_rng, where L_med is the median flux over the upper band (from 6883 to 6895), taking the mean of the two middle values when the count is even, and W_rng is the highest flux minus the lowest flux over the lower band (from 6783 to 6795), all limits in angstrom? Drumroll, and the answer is 44.0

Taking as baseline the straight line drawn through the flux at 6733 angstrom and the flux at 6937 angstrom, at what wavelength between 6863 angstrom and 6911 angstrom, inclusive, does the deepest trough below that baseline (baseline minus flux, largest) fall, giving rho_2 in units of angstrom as 6873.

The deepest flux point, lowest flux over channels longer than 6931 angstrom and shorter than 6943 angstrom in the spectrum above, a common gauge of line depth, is 39.6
